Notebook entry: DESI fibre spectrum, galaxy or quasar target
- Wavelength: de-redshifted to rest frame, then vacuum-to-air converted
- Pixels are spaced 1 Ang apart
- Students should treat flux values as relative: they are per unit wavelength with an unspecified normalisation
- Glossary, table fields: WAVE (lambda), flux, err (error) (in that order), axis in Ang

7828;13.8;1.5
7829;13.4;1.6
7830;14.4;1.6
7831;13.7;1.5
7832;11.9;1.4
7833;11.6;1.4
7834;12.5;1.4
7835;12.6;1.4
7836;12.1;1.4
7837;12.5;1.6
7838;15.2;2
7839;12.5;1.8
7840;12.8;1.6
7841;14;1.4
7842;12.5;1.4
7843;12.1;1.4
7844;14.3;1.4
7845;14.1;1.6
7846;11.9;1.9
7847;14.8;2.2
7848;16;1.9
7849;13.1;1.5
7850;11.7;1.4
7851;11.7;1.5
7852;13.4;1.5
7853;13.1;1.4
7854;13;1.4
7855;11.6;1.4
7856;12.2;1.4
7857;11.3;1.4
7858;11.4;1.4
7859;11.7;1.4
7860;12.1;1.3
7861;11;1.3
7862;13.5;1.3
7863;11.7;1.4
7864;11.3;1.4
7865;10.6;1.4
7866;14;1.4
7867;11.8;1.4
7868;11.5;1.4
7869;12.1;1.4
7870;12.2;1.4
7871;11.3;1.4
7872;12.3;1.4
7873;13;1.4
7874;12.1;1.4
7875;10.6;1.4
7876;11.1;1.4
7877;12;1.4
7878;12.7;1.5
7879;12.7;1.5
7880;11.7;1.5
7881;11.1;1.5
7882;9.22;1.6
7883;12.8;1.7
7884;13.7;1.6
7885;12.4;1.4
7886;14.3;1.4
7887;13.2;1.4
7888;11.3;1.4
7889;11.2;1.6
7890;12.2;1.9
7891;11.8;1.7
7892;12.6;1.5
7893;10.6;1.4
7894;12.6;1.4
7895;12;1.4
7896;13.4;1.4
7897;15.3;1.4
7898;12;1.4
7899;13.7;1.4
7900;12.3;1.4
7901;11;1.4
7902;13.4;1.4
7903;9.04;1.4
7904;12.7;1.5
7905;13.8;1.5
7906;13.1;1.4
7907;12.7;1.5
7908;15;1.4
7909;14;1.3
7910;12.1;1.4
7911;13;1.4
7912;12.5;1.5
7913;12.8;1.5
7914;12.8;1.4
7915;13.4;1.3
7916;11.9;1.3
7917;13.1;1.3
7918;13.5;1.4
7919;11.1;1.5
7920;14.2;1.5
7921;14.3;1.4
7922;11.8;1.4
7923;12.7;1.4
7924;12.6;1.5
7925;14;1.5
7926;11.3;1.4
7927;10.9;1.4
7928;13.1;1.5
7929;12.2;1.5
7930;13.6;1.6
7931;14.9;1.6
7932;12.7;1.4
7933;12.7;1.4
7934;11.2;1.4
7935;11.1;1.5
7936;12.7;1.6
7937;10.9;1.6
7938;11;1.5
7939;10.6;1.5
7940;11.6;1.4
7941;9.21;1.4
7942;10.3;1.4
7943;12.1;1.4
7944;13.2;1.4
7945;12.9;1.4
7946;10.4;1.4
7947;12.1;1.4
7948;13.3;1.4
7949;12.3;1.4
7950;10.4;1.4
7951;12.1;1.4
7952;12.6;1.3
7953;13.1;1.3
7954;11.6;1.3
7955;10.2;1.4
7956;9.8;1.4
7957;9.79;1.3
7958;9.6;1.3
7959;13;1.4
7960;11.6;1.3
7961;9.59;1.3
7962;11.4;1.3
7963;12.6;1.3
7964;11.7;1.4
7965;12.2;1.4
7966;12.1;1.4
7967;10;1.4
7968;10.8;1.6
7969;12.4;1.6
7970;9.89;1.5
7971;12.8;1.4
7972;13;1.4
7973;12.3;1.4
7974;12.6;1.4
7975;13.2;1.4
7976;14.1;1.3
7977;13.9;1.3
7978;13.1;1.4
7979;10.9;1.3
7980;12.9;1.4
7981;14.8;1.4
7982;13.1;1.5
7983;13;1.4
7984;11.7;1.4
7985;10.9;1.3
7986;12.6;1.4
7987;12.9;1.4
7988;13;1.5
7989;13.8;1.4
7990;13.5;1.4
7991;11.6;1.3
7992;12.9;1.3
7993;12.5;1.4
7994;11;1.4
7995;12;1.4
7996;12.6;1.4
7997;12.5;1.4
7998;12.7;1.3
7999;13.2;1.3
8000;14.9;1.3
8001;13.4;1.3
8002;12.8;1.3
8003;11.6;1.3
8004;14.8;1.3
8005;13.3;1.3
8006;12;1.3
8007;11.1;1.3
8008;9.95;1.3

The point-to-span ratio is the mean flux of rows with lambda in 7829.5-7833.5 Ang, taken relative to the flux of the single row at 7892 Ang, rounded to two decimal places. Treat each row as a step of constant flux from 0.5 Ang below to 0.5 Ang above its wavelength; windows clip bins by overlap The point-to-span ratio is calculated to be 1.02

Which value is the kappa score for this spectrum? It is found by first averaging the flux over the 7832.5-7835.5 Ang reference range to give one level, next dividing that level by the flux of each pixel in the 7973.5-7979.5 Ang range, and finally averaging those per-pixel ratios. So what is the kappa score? 0.95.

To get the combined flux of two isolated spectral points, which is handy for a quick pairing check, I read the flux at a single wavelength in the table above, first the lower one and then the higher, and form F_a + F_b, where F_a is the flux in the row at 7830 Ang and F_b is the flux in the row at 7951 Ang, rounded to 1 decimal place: 26.5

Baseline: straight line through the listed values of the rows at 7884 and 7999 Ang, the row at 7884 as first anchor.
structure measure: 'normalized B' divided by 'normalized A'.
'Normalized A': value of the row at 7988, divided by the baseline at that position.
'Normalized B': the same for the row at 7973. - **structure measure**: 0.94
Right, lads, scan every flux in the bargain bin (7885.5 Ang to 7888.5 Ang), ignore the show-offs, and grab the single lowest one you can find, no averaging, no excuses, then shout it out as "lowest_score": 11.3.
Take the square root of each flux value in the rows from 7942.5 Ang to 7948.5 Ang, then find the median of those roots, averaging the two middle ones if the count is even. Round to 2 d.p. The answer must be 3.54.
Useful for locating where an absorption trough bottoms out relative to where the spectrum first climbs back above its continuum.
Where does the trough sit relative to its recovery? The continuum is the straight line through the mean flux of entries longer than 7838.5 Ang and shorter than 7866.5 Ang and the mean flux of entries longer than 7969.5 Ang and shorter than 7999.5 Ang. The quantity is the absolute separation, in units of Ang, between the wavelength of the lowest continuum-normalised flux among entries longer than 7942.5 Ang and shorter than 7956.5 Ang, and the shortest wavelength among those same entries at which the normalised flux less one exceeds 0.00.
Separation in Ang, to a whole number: 12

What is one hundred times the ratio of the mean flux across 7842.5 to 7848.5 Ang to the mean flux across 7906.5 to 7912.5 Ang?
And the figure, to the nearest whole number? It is 105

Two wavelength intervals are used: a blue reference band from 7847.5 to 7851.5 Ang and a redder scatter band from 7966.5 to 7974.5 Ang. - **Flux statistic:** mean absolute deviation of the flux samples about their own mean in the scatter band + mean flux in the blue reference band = 14.2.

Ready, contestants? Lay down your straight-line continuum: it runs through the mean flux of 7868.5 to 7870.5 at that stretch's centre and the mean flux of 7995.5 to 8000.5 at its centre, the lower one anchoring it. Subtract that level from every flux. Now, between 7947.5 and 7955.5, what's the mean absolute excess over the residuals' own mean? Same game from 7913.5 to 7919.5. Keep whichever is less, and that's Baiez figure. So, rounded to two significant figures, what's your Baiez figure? 0.76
